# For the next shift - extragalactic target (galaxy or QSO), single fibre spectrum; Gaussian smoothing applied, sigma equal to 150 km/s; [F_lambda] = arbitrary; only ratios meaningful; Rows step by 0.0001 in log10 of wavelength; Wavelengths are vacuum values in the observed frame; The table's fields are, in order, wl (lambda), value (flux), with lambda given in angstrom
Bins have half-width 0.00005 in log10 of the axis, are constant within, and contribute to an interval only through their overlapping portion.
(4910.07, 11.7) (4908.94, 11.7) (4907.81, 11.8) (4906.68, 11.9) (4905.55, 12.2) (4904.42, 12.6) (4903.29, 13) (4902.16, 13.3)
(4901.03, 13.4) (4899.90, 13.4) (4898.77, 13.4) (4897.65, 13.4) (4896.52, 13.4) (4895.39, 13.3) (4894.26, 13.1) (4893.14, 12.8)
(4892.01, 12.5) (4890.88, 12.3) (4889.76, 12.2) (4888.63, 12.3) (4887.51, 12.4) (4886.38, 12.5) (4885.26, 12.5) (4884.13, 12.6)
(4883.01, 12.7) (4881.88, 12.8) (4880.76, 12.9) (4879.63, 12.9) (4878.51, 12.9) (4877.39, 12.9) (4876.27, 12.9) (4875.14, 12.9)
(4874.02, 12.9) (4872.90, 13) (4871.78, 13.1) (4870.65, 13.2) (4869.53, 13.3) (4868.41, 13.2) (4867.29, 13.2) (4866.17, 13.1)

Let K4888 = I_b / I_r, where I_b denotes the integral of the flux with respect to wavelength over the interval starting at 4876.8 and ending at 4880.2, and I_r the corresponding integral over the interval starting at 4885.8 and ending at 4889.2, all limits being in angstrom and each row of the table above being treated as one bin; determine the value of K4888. 1.04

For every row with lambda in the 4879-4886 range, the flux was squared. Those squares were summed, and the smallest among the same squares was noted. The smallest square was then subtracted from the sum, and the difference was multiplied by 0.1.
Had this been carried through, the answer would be 81.7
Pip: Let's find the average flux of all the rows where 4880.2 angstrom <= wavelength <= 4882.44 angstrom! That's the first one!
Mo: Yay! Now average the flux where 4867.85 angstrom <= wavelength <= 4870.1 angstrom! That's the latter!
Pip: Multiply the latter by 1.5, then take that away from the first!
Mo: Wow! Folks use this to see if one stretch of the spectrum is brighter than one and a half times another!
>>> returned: -7.0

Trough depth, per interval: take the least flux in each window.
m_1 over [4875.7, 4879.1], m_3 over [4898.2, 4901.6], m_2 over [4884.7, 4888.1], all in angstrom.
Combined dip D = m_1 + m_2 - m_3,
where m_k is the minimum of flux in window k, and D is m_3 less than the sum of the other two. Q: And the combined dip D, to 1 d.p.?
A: 11.9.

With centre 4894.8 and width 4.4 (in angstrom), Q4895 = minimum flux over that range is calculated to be 12.8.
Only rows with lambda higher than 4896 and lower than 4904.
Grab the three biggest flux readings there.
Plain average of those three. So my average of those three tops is 13.4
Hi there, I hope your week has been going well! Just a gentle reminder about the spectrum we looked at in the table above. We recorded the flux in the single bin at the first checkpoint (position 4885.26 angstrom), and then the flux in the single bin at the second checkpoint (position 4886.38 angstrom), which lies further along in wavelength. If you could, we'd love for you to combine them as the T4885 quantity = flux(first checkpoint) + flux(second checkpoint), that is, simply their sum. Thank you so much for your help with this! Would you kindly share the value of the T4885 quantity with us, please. 25.0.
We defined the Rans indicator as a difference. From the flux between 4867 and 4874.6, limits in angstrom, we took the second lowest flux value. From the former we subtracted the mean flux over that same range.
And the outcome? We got -0.13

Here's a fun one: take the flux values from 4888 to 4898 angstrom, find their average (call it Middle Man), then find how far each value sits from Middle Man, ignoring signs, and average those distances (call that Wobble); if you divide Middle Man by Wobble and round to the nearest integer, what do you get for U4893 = 29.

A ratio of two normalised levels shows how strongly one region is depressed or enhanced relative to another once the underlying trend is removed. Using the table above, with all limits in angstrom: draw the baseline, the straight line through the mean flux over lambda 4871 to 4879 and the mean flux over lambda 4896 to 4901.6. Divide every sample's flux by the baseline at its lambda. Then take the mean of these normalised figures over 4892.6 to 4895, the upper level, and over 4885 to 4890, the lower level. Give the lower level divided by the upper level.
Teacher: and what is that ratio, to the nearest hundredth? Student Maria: 0.96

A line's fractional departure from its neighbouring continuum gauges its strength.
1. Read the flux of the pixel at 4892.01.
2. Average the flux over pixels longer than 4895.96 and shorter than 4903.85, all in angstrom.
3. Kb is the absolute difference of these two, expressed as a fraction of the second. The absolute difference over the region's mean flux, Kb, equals 0.062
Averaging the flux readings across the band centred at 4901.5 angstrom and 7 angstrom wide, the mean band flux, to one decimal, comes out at 13.2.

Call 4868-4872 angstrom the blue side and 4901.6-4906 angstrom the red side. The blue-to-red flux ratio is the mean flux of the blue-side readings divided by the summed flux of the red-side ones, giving 0.258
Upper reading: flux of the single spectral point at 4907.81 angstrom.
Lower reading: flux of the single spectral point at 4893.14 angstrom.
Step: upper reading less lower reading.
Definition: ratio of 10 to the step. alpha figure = -10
